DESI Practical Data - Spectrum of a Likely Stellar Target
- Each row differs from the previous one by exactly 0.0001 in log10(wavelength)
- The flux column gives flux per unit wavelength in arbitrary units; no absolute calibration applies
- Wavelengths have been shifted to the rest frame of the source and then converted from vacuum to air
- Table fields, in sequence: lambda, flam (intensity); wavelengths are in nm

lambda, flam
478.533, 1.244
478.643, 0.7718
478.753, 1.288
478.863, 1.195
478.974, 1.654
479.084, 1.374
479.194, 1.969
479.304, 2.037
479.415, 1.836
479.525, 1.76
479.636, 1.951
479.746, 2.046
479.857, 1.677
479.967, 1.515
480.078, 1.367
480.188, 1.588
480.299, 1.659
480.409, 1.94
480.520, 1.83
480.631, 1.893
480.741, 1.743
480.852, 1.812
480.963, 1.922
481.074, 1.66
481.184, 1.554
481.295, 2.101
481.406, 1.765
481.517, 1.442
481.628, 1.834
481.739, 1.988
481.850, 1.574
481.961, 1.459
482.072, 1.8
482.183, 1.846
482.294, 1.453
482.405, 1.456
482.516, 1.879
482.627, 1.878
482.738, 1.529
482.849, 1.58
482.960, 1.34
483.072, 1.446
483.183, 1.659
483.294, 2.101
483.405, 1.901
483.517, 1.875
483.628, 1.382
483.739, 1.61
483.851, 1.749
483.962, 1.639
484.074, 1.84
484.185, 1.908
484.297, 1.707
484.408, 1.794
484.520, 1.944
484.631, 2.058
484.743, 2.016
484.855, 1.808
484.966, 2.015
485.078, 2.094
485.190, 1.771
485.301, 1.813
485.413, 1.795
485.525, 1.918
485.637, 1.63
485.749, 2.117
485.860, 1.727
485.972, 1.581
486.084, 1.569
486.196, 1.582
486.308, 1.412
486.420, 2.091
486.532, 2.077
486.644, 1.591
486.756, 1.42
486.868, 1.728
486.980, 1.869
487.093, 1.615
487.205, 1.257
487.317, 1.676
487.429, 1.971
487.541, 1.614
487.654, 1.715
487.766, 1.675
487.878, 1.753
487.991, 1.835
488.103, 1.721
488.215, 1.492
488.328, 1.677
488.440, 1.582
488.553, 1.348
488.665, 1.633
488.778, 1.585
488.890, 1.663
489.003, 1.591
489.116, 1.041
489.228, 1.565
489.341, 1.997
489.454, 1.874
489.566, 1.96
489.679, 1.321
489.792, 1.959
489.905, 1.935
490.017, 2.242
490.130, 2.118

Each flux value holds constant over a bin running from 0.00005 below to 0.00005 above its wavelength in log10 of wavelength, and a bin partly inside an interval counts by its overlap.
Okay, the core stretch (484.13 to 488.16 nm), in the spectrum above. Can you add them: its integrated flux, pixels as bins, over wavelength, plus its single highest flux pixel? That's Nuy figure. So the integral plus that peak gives 9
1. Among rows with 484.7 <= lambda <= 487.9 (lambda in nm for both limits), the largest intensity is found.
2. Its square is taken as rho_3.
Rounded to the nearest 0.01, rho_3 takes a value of 4.48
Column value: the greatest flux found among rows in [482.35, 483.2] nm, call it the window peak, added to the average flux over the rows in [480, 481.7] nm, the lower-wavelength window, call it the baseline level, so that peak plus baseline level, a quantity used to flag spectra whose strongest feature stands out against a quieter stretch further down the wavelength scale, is 3.62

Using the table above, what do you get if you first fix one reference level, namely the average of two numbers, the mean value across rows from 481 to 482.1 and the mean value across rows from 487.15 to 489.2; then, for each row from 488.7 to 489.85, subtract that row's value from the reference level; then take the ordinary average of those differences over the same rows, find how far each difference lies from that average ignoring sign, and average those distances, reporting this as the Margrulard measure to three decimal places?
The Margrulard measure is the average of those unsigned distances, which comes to 0.235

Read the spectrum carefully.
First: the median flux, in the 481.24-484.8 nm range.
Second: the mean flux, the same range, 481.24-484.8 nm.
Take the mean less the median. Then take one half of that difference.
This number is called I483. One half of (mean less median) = -0.022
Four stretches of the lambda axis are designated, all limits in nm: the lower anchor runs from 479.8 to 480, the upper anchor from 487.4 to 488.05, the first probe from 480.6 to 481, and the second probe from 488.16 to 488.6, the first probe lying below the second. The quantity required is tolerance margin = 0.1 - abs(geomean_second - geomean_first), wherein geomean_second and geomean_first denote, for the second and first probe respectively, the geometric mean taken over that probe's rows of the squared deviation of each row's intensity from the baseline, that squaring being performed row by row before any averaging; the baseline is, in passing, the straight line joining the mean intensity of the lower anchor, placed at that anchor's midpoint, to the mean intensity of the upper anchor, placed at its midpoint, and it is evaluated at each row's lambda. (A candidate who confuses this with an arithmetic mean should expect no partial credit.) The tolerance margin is 0.099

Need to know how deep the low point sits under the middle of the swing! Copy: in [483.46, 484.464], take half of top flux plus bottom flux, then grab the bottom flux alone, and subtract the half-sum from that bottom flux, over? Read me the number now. -0.263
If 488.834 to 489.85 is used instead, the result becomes -0.478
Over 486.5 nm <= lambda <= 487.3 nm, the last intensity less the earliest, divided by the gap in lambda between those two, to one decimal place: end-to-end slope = -1.2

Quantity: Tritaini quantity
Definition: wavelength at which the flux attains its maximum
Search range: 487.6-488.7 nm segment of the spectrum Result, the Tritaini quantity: 487.991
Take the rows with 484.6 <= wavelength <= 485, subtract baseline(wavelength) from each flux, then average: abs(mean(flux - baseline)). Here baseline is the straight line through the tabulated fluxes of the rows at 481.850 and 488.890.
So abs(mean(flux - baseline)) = 0.36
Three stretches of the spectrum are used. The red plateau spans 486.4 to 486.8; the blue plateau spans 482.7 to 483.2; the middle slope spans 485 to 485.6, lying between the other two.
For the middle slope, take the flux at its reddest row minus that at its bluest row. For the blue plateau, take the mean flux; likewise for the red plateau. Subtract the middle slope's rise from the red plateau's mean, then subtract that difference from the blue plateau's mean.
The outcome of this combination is -0.46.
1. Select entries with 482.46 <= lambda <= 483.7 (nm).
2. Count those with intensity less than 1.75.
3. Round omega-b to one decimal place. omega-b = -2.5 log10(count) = -1.9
